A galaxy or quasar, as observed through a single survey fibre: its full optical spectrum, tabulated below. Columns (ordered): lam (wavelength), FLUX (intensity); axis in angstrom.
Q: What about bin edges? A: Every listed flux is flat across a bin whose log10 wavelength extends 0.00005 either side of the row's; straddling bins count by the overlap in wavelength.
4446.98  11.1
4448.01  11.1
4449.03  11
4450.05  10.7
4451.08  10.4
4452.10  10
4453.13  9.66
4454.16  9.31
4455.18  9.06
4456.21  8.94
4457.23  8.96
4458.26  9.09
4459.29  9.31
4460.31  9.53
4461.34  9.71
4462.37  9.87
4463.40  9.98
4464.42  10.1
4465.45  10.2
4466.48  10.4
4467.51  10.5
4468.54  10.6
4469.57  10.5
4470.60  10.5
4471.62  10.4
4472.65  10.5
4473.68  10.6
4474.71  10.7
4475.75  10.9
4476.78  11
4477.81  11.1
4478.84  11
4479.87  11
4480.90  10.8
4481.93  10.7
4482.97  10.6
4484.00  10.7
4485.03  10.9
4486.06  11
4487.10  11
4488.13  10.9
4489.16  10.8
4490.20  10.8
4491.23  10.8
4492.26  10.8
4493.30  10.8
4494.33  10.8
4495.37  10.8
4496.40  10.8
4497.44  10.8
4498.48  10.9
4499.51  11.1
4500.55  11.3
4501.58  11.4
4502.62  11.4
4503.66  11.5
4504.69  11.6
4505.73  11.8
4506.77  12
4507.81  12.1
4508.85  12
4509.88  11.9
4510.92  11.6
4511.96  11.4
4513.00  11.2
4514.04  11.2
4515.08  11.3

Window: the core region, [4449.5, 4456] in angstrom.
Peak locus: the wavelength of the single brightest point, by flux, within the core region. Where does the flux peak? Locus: 4450.05 angstrom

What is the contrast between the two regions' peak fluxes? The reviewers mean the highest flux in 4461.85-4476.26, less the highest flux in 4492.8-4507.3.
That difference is -1.10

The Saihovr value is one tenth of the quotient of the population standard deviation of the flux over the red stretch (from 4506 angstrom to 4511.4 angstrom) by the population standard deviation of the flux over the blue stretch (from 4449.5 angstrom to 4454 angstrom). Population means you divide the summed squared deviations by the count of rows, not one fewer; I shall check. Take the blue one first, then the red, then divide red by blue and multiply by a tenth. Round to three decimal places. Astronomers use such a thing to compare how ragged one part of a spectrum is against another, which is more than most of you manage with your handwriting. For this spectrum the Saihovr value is 0.044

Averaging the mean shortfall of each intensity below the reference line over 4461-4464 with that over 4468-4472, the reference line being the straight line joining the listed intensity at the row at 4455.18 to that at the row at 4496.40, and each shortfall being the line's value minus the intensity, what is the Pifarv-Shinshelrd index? -0.7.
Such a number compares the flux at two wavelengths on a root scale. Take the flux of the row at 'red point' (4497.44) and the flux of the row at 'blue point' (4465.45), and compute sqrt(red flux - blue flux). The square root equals 0.8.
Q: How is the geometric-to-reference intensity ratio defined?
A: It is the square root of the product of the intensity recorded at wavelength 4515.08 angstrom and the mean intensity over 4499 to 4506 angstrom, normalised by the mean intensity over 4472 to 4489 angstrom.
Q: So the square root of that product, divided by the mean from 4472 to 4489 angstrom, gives 1.05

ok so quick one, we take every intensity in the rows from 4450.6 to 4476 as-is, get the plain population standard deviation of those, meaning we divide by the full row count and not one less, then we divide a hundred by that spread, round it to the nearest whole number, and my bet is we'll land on 168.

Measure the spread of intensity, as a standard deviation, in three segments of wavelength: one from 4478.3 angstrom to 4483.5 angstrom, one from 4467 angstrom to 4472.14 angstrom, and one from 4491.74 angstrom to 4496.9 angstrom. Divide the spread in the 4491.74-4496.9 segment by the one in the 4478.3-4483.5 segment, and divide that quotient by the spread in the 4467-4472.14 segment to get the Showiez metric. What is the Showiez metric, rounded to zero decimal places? 0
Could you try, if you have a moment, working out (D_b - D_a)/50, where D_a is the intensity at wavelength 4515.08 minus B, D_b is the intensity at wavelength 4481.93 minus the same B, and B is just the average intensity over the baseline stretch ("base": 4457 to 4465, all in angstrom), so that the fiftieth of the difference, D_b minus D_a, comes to -0.012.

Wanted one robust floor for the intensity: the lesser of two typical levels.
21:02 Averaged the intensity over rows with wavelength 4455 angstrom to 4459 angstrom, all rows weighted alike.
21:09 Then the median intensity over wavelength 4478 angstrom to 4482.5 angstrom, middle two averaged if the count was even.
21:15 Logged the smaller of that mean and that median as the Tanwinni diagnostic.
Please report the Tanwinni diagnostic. 9.01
